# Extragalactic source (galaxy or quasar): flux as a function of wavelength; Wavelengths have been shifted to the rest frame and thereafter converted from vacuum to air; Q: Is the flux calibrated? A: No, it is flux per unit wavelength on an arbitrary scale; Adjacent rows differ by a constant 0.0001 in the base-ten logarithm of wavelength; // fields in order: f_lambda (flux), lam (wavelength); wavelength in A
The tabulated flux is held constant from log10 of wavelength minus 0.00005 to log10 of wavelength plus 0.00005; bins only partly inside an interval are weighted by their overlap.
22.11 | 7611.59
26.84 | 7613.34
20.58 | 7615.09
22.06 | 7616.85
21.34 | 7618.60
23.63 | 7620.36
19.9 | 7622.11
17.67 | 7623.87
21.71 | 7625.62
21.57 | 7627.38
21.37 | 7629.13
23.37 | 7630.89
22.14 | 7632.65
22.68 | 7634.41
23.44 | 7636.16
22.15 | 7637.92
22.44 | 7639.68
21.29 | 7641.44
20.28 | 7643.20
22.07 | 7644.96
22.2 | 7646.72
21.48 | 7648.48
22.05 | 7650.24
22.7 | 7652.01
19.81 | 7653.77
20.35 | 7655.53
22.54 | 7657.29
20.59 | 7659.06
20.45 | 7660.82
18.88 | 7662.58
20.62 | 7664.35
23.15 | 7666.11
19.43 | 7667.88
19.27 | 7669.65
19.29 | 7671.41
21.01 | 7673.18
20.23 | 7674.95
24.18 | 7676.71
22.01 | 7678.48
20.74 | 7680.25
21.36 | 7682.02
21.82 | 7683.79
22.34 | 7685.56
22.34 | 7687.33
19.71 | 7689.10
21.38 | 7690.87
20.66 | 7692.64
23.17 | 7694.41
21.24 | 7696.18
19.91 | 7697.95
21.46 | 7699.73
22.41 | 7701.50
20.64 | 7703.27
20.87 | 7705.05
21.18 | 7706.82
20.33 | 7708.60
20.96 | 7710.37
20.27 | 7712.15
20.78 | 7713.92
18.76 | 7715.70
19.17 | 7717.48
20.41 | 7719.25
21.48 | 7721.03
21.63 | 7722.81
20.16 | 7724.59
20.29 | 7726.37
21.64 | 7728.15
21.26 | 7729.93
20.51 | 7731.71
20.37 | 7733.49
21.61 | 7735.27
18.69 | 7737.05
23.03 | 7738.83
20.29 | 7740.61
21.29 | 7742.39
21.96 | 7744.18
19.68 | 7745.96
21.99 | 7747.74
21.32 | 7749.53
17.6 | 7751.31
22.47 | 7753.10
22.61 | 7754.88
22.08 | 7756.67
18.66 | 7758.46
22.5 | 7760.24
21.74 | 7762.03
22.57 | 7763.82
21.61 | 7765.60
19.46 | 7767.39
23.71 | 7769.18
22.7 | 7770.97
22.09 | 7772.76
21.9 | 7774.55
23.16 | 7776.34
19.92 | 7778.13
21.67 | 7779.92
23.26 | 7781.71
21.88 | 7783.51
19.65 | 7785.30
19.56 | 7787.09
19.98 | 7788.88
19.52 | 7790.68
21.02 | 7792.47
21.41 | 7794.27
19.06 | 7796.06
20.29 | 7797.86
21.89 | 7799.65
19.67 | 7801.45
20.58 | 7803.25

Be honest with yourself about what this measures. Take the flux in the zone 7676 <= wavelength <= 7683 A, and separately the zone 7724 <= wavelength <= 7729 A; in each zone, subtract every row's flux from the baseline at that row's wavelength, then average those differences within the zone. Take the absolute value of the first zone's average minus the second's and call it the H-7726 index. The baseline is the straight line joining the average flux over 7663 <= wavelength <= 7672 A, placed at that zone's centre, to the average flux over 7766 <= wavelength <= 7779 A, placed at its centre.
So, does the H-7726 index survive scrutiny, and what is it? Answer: 2.0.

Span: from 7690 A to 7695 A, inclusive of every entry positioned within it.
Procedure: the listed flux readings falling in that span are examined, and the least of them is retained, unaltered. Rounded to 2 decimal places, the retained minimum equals 20.66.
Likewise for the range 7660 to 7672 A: 18.88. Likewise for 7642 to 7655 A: 19.81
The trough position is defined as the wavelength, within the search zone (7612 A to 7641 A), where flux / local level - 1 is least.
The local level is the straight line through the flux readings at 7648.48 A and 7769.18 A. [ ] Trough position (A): 7623.87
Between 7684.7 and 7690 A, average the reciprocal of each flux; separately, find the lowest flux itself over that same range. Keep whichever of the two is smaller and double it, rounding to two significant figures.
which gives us 0.094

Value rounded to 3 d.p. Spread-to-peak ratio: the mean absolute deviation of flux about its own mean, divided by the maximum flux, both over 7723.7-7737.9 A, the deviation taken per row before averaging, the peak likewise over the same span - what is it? 0.032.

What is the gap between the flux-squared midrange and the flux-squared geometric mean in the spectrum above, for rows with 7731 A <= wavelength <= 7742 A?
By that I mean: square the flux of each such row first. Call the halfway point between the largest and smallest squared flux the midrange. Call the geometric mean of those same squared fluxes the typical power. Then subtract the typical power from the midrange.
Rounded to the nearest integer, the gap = 11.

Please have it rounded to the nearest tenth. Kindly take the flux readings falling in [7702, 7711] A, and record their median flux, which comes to 20.9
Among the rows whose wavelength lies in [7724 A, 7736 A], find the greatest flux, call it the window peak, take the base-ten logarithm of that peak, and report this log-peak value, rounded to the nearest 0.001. 1.335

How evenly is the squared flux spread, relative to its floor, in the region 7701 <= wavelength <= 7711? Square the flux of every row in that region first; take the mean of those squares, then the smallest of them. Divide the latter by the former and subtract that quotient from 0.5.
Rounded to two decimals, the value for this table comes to -0.43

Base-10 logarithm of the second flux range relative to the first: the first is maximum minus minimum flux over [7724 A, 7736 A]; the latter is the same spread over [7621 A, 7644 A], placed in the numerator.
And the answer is 0.59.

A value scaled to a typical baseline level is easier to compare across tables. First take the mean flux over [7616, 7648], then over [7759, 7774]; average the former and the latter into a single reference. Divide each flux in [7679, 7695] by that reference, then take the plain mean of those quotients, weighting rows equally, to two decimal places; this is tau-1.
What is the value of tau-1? 0.98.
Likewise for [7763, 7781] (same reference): 1.00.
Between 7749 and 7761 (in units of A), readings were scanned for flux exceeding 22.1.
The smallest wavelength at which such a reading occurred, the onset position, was 7753.10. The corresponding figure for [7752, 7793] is 7753.10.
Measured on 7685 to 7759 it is 7685.56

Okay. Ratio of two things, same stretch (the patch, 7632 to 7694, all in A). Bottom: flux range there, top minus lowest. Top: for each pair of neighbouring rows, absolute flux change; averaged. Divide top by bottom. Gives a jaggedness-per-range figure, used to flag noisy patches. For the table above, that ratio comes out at 0.24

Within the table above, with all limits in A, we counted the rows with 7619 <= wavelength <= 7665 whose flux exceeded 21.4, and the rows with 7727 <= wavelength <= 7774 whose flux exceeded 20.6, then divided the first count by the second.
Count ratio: 0.83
